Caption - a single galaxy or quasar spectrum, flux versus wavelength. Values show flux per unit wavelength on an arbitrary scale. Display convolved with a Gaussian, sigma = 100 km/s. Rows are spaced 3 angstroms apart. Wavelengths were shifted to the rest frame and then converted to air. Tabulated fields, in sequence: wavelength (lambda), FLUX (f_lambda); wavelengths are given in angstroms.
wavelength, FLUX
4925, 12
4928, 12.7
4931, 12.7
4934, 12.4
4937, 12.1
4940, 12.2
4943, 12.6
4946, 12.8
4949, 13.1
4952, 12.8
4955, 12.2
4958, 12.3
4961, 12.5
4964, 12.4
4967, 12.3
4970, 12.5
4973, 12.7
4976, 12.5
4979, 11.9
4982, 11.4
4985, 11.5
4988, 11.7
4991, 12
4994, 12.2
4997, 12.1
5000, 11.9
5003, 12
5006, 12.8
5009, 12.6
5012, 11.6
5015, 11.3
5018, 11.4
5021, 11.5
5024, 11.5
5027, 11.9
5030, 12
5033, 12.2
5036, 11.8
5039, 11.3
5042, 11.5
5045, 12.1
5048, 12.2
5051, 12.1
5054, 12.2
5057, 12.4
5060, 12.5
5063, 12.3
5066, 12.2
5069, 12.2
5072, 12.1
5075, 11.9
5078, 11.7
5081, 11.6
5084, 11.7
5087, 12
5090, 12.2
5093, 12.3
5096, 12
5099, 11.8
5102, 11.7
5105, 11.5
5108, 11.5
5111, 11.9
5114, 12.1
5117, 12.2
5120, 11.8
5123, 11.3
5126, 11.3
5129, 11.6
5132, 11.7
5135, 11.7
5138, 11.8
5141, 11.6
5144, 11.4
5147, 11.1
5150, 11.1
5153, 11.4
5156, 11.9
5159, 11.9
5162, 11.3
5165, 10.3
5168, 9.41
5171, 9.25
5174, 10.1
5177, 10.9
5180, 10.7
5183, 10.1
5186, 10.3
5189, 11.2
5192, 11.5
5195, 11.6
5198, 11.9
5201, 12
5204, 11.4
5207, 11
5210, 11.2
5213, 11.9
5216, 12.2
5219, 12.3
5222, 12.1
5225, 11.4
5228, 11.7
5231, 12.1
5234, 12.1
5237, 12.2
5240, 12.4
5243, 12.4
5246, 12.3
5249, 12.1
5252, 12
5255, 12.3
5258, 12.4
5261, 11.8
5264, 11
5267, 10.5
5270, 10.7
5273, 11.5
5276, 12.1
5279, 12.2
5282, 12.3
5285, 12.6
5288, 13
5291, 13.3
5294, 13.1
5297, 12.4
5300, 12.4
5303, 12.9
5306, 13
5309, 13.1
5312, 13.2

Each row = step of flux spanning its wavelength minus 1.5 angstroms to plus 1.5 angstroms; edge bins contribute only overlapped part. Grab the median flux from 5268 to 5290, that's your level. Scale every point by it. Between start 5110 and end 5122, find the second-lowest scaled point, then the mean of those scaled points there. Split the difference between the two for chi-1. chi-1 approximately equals 0.98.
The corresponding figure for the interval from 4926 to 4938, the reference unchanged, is 1.02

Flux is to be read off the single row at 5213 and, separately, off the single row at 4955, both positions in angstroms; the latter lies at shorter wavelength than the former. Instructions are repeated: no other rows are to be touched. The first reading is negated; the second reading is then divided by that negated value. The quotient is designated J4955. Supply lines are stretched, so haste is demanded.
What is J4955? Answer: -1.03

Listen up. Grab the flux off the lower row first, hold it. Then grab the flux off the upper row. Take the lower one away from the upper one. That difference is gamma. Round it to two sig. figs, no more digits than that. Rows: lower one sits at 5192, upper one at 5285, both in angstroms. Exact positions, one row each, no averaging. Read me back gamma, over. 1.1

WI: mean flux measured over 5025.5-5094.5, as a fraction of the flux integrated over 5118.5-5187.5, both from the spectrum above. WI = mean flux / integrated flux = 0.0158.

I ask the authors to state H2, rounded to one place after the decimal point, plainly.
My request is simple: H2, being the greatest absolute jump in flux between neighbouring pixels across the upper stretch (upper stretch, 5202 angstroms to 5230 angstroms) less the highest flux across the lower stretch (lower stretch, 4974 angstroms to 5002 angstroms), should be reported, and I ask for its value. -11.8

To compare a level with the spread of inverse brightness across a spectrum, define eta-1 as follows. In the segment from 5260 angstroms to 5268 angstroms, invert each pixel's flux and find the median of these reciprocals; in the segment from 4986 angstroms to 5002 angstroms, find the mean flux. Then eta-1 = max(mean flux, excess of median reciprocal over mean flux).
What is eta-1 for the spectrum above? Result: 12.0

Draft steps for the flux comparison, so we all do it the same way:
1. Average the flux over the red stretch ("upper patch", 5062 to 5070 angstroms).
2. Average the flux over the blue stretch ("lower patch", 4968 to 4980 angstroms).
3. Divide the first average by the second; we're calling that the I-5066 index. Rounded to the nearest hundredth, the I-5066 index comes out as 0.99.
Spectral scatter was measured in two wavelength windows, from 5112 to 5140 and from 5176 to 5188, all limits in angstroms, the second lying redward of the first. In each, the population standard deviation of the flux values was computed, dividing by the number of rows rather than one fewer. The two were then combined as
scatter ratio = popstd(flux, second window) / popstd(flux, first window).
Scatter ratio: 1.1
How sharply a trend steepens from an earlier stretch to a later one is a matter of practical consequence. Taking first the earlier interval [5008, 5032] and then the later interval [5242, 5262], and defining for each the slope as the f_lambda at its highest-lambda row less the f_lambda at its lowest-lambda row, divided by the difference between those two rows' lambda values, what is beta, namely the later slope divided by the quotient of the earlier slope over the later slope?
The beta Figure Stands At -0.039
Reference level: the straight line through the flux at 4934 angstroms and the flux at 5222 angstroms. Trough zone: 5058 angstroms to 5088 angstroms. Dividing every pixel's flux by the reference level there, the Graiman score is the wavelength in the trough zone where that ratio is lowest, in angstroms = 5081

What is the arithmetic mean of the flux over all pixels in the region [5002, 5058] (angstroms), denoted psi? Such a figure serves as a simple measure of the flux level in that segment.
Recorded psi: 11.9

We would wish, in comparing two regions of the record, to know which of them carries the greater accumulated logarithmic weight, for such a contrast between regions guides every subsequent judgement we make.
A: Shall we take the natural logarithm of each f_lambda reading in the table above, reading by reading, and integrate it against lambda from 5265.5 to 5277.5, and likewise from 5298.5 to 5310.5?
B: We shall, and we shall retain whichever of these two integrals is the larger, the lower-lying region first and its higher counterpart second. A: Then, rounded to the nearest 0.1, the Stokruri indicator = 30.6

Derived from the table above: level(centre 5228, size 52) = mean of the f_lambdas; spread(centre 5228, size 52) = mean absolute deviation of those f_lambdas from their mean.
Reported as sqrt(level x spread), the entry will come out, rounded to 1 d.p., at 2.0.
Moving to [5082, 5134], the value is 1.7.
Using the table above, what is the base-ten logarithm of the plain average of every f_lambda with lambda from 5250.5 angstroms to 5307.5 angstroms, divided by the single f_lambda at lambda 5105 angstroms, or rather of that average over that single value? 0.025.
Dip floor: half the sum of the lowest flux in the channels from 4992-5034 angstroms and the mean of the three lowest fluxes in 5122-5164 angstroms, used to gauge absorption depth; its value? 11.2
